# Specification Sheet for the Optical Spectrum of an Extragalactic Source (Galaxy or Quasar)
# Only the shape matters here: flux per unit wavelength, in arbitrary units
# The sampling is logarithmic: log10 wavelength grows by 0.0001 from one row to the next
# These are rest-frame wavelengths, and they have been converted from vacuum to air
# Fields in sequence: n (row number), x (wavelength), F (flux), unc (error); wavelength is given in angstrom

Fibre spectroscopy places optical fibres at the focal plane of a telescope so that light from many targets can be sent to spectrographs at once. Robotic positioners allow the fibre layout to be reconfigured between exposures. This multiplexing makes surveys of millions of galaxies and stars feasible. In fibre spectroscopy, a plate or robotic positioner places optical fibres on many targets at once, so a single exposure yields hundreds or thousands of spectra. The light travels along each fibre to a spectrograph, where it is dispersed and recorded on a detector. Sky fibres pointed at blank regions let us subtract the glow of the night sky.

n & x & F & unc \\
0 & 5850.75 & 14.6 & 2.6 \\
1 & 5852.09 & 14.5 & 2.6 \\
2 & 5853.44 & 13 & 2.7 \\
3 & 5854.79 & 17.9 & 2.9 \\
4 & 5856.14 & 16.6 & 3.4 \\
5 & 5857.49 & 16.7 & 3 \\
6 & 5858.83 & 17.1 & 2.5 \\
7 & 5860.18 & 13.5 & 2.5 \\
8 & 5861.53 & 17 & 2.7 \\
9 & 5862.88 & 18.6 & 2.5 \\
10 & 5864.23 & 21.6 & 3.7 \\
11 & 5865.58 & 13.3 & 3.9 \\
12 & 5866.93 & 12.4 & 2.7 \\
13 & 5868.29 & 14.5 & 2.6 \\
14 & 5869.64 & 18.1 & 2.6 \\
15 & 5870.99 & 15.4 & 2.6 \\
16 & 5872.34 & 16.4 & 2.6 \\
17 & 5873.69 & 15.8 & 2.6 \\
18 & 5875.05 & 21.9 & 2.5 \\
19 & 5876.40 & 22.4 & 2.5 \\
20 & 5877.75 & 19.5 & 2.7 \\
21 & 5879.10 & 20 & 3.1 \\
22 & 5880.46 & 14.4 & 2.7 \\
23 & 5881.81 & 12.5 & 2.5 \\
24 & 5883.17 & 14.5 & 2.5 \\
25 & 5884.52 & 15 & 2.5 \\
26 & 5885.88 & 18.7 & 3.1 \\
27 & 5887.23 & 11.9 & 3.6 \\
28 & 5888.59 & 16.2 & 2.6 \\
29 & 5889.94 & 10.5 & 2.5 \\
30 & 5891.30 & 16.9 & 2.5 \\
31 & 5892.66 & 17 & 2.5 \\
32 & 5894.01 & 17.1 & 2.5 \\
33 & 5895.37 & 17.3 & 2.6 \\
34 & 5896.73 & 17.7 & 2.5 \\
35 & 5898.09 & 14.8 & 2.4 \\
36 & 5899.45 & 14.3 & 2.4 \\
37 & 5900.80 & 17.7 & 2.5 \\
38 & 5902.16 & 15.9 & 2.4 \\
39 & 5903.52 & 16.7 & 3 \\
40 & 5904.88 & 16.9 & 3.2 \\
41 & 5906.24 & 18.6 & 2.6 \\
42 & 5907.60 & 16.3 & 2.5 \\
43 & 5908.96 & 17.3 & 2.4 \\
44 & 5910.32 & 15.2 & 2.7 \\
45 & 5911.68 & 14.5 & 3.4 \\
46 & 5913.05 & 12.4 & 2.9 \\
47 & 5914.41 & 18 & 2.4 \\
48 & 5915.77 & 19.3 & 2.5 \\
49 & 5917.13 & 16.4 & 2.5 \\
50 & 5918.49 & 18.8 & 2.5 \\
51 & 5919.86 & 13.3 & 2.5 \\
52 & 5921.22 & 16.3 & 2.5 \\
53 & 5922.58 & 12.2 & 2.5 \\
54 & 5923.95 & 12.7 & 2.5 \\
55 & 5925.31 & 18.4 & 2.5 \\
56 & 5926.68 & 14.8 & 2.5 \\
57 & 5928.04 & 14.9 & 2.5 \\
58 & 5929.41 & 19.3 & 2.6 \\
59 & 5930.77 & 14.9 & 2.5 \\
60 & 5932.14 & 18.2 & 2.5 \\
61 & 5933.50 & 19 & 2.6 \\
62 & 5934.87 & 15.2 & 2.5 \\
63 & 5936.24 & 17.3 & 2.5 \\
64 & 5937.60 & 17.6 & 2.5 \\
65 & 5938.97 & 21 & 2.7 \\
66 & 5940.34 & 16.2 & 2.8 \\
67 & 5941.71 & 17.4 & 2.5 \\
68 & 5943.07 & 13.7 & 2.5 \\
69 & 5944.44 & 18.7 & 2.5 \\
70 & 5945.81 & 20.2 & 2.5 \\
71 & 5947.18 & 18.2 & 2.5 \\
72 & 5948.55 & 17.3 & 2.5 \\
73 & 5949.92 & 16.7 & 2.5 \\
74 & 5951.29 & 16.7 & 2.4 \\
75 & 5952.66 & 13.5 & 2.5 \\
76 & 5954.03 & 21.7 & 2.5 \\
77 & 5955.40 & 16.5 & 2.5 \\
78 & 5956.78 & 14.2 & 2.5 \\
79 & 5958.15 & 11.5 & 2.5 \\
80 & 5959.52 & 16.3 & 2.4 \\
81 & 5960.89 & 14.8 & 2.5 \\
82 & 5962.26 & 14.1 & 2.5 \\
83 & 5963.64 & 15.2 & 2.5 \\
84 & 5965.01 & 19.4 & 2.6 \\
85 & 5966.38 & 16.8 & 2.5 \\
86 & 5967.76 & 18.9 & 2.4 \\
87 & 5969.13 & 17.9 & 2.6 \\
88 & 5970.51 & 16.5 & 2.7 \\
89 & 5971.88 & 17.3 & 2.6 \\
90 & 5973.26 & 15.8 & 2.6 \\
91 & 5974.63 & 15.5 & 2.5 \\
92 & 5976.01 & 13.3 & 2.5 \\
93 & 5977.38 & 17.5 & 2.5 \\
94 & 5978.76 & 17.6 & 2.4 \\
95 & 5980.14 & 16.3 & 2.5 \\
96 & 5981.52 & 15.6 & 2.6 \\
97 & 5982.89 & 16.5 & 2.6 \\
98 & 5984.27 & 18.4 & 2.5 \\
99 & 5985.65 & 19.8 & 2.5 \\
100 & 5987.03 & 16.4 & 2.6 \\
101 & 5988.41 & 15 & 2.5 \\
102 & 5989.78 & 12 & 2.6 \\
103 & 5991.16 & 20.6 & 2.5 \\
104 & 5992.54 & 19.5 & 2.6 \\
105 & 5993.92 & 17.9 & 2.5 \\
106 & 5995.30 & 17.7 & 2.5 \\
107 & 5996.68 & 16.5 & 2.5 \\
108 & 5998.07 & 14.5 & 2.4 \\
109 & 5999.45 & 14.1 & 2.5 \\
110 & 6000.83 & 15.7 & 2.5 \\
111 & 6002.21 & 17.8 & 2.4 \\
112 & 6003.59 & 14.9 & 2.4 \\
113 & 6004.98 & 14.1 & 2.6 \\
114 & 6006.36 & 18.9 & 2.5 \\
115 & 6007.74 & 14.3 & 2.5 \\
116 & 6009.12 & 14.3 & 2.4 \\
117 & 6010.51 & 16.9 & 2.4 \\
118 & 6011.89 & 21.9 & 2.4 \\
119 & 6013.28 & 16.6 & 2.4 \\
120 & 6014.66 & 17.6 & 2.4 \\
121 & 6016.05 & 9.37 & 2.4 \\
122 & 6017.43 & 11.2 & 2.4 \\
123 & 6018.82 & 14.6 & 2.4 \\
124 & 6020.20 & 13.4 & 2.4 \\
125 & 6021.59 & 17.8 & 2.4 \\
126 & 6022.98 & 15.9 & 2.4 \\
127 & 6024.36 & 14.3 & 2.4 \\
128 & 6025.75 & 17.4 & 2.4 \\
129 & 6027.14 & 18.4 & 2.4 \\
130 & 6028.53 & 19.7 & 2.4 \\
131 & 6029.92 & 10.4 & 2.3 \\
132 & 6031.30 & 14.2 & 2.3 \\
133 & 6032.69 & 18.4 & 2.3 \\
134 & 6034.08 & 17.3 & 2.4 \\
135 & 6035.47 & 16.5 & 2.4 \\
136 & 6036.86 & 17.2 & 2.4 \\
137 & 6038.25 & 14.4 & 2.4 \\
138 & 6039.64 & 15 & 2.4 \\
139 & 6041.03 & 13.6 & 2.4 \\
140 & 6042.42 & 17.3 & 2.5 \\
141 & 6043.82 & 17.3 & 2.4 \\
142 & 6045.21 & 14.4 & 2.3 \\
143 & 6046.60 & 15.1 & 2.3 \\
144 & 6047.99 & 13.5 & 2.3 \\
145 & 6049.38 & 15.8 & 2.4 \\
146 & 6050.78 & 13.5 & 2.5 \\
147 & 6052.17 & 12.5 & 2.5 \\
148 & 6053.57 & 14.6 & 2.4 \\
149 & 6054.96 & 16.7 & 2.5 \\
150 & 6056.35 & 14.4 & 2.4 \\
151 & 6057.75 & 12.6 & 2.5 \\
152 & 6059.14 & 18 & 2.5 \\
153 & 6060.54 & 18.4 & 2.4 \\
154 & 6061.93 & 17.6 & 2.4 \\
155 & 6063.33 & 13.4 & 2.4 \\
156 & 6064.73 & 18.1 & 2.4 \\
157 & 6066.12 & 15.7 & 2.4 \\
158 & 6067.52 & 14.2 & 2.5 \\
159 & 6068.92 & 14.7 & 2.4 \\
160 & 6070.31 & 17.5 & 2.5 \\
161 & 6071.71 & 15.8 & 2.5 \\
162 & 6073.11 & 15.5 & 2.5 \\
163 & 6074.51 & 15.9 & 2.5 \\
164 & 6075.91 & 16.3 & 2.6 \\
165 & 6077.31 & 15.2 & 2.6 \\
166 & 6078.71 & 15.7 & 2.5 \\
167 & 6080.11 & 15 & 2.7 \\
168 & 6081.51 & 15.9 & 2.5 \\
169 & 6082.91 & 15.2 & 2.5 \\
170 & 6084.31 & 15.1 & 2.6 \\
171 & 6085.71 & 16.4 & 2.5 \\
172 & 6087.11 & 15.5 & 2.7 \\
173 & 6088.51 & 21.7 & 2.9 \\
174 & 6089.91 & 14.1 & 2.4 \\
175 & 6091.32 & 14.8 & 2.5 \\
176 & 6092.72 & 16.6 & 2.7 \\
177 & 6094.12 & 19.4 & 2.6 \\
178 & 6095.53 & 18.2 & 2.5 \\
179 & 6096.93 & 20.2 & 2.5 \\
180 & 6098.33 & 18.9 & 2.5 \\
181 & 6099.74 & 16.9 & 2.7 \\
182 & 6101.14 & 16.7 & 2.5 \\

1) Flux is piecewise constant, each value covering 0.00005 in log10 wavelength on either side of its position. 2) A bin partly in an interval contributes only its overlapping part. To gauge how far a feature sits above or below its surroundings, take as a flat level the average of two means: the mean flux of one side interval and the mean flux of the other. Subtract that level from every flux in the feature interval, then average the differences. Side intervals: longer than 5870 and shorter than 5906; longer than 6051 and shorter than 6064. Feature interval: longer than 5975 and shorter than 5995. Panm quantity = 1.0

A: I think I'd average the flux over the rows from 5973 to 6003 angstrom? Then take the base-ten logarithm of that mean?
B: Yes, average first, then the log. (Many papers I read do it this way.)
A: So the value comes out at 1.219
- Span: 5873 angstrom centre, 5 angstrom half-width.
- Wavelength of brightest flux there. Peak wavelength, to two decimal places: 5876.40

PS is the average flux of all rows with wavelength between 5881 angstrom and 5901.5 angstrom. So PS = 15.5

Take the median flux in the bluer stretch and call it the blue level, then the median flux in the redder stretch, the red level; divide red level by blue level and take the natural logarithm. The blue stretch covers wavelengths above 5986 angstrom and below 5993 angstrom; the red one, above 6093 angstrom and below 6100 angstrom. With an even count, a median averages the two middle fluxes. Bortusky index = 0.14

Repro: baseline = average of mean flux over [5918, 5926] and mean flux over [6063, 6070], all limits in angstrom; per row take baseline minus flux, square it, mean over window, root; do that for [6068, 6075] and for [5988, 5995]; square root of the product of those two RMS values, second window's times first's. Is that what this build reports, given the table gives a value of 2.0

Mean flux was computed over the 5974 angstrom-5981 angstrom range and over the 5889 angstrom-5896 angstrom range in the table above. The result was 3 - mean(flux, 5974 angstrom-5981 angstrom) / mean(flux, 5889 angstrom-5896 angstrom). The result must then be 1.98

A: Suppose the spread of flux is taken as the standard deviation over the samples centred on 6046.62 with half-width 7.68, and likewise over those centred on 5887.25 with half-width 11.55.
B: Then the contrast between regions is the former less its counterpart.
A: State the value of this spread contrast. -1.5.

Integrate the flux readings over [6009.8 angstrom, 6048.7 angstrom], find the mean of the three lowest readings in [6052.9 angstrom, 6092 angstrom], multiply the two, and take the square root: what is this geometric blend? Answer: 90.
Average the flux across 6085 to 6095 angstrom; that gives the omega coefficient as 16.9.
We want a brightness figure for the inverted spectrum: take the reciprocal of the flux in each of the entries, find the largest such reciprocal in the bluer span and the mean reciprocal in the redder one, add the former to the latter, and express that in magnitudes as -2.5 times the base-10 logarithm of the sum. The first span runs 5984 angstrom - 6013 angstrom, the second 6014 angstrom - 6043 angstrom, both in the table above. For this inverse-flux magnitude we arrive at 2.06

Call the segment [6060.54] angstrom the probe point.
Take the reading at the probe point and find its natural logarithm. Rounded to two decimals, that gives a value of 2.91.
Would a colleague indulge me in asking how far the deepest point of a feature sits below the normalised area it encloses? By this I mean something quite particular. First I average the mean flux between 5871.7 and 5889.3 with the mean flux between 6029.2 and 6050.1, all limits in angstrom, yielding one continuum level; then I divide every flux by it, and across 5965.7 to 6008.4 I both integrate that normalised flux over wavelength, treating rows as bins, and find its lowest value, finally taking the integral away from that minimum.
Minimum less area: -43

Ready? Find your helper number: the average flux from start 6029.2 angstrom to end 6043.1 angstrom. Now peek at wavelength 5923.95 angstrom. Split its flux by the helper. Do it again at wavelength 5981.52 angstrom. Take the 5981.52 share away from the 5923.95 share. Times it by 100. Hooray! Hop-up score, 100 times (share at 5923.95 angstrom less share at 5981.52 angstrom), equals -19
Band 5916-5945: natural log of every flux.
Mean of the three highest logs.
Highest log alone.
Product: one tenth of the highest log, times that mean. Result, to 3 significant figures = 0.908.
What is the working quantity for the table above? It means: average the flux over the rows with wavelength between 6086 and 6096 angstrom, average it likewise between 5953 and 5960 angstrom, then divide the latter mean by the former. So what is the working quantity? 0.93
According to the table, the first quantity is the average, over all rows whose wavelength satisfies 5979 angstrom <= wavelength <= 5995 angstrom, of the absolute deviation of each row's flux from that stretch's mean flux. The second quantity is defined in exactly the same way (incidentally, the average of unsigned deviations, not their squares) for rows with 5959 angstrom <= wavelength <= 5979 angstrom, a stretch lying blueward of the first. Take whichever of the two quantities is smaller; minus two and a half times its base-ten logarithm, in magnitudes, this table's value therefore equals -0.3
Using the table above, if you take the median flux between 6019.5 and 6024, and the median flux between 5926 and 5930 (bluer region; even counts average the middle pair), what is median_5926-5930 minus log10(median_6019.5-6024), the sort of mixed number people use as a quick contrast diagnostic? 13.7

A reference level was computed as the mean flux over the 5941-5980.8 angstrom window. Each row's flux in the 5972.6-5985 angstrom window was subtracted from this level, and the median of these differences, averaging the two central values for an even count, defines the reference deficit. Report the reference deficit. 0.2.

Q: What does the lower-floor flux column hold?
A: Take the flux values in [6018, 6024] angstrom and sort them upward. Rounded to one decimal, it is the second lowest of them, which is 14.6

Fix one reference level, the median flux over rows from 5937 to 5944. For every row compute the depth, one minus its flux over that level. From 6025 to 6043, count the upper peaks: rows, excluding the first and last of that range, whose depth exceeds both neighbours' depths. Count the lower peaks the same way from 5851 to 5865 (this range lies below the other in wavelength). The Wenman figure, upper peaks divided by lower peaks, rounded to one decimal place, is 1.3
